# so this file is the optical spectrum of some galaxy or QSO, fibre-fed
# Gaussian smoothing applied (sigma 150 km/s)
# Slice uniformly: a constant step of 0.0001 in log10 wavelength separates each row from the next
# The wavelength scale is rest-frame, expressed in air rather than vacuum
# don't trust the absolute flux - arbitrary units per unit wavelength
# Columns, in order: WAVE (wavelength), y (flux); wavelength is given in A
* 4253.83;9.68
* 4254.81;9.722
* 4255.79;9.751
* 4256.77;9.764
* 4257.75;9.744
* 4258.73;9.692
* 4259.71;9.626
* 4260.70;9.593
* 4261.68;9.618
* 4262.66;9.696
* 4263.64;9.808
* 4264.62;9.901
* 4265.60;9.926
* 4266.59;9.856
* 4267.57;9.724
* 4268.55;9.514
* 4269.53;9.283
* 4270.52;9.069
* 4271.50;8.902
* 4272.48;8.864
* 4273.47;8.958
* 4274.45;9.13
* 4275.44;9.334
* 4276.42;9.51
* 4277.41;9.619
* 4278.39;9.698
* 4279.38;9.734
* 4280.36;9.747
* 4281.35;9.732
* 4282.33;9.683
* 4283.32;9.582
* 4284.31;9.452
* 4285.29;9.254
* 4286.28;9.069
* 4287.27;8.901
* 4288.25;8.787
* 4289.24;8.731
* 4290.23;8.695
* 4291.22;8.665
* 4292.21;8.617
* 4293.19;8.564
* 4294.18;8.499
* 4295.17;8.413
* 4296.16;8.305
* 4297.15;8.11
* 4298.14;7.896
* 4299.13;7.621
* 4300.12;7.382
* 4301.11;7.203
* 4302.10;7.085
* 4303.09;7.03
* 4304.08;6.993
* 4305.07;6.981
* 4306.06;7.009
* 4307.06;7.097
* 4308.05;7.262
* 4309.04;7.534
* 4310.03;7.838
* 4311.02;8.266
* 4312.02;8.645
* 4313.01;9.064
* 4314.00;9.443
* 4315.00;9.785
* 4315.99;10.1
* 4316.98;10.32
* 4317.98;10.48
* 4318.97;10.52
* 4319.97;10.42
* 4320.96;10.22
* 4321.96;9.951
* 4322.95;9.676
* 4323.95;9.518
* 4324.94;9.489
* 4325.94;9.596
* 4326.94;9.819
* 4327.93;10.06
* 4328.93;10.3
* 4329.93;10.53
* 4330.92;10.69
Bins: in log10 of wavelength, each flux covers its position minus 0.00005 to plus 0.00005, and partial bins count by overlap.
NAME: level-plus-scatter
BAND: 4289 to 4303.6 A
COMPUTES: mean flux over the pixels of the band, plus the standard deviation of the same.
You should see 8.7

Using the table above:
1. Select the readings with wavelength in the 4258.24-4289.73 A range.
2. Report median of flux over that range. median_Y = 9.59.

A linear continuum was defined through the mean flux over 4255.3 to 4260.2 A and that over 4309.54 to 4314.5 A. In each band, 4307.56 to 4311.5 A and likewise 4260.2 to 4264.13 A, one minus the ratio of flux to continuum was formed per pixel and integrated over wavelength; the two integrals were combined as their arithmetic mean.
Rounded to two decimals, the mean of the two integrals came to 0.21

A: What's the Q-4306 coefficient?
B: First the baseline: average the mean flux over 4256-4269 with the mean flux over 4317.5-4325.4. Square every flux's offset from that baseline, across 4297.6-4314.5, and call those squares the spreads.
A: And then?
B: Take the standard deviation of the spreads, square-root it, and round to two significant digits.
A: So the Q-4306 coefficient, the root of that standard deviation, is 1.7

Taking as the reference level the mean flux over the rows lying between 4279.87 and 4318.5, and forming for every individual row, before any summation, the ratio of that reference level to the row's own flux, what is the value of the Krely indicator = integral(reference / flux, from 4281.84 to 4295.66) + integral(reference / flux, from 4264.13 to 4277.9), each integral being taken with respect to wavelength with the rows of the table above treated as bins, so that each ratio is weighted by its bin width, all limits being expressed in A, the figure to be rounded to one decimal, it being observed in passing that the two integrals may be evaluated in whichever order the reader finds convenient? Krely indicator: 25.7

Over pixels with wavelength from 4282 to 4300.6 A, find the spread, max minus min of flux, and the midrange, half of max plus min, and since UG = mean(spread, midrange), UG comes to 5.4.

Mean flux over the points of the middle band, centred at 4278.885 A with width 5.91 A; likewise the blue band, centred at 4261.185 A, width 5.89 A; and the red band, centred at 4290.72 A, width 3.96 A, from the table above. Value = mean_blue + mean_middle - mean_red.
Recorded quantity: 11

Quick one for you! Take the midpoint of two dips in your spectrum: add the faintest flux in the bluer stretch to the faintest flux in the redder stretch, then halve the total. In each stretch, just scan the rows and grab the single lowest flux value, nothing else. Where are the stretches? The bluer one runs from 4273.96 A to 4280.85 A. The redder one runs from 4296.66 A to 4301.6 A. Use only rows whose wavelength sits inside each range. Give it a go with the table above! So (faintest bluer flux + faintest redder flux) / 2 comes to 8.2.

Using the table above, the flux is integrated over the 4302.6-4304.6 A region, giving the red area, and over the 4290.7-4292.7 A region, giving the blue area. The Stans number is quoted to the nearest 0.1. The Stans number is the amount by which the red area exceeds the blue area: -3.2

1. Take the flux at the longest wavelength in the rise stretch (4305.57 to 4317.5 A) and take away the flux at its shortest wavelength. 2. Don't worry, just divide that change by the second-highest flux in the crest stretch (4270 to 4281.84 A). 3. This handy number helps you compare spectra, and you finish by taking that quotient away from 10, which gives 9.7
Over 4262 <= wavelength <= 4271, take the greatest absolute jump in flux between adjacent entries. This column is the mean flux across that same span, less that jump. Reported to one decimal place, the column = 9.4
